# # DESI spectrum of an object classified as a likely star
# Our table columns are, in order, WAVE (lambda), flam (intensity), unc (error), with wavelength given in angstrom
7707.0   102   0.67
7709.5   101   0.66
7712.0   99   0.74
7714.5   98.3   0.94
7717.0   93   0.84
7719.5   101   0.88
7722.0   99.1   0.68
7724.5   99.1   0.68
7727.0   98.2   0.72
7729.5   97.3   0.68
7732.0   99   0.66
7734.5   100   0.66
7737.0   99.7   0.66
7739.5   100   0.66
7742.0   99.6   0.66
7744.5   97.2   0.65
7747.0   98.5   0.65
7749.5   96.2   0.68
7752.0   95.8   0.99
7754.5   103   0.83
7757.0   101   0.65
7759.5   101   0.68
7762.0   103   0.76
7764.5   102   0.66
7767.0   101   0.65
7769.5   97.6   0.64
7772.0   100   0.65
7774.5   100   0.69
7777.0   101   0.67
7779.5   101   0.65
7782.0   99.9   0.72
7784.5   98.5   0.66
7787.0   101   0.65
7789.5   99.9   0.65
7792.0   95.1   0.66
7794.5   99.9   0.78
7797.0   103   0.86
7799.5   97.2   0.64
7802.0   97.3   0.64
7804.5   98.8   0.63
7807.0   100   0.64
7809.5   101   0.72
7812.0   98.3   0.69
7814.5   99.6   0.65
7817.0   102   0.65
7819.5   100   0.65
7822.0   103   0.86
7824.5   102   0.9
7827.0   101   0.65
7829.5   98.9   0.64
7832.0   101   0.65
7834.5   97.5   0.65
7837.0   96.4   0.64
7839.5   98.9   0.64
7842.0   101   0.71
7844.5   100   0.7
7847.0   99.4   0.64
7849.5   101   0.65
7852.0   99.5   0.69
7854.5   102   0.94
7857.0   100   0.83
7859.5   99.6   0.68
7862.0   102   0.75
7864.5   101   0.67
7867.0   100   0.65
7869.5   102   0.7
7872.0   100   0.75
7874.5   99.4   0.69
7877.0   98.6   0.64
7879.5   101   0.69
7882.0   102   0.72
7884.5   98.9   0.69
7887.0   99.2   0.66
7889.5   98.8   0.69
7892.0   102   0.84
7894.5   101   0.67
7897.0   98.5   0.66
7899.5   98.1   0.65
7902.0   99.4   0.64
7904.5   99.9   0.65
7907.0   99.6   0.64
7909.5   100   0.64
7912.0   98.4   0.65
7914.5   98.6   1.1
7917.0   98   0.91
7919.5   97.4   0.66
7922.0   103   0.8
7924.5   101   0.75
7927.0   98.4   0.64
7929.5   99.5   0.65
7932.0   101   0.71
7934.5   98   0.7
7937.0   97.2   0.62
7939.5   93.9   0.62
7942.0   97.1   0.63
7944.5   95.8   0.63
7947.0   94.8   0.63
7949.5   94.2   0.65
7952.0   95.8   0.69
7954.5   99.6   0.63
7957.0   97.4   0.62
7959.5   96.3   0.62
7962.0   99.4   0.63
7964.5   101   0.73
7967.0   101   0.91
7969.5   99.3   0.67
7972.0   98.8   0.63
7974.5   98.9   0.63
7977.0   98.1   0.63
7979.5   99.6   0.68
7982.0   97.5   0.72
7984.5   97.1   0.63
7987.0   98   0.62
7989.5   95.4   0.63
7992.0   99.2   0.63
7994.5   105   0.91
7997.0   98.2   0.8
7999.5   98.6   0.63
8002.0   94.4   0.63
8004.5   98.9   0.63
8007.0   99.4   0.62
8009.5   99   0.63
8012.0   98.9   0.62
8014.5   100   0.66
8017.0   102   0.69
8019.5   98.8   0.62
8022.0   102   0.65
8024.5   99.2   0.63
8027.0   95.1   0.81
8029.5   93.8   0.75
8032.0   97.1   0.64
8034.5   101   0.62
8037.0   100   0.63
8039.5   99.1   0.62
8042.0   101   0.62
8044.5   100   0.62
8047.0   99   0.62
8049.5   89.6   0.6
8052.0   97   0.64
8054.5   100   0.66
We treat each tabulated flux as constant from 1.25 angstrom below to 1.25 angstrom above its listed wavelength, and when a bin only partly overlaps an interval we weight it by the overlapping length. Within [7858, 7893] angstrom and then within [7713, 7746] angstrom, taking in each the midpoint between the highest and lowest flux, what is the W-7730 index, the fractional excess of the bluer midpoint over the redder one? -0.033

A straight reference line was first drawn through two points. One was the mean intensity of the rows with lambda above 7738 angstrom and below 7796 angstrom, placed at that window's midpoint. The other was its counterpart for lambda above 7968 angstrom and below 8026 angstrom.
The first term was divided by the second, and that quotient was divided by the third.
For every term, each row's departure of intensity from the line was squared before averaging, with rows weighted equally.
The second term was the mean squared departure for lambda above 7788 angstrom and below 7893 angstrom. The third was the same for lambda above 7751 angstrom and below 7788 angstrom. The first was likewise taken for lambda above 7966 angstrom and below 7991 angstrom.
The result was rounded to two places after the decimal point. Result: 0.19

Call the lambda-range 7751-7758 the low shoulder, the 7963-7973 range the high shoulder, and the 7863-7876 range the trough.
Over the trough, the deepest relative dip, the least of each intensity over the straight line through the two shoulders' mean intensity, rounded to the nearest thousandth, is 0.994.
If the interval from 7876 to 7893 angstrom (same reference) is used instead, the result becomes 0.986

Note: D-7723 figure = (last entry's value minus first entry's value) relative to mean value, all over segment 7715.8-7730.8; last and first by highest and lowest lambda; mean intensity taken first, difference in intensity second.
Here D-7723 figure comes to 0.044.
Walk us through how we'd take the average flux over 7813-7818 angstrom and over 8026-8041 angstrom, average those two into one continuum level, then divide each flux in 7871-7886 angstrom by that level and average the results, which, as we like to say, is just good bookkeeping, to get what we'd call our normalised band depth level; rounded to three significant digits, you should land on 1.01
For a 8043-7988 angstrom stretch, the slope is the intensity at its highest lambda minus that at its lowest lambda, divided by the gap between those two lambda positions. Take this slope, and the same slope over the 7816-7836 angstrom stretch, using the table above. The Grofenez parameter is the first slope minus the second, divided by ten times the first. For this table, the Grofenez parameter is 0.34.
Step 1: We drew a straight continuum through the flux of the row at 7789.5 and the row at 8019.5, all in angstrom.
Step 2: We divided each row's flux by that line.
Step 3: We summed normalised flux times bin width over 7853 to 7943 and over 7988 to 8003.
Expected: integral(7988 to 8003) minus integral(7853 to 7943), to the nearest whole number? -75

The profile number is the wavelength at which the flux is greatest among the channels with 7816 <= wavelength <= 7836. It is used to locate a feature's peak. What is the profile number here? 7822.0 angstrom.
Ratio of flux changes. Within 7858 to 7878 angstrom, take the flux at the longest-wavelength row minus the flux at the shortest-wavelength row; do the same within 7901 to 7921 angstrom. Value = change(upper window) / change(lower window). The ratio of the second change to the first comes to 2.0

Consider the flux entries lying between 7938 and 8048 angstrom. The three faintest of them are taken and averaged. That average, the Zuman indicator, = 94.0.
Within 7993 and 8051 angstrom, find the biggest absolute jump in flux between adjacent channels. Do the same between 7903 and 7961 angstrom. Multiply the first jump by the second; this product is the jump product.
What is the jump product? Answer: 53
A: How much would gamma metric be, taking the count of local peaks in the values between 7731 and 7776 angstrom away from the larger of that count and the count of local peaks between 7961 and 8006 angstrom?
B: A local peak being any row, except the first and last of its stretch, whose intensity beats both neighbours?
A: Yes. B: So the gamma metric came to 0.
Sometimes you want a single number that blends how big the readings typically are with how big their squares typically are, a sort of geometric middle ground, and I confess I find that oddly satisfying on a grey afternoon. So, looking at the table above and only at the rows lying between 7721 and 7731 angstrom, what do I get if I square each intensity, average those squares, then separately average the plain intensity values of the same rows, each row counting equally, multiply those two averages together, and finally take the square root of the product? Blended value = 976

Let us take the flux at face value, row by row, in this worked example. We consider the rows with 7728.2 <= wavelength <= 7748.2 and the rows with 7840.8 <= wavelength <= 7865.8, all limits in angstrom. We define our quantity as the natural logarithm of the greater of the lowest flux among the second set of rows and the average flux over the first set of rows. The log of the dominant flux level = 4.60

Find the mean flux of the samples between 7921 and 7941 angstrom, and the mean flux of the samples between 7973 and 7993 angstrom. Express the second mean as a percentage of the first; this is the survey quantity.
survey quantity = 99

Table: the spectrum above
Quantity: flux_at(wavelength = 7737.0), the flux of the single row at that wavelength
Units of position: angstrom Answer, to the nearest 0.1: 99.7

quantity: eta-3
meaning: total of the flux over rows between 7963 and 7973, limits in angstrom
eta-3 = 400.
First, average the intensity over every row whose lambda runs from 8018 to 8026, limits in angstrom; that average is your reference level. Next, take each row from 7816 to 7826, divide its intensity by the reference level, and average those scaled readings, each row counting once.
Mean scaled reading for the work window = 1.02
